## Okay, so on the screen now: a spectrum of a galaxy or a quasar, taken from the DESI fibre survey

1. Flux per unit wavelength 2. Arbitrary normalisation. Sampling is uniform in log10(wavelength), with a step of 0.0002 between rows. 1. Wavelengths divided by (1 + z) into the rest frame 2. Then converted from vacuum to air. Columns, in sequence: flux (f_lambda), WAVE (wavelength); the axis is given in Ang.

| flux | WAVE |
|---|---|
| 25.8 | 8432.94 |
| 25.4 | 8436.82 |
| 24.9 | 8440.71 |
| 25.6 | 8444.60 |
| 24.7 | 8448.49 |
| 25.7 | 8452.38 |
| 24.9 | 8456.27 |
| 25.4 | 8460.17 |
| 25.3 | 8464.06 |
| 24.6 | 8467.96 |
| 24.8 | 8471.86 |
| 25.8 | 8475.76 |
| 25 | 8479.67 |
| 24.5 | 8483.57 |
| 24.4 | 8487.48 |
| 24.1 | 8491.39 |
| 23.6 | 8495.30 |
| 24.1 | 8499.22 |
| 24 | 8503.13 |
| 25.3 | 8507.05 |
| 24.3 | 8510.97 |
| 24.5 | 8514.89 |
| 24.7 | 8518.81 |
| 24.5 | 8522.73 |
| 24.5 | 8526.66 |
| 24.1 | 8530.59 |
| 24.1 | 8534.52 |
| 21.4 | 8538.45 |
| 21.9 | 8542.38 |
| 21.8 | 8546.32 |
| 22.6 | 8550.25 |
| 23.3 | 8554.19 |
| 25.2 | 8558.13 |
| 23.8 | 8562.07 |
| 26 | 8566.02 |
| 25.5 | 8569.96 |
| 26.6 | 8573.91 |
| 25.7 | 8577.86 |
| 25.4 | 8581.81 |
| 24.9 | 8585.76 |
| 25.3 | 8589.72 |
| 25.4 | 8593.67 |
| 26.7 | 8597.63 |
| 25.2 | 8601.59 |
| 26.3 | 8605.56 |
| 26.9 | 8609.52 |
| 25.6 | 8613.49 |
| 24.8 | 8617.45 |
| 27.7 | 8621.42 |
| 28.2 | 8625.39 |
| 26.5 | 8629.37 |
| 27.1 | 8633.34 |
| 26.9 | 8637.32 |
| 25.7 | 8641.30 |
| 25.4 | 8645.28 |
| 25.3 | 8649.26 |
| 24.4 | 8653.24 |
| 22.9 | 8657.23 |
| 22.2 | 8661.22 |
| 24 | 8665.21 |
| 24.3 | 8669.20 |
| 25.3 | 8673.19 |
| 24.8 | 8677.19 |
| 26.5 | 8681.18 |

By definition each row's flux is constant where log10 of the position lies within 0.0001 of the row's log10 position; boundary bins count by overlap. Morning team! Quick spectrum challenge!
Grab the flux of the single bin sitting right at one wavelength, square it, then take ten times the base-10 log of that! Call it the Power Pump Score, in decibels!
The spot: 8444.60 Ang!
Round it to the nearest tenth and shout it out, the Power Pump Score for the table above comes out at 28.2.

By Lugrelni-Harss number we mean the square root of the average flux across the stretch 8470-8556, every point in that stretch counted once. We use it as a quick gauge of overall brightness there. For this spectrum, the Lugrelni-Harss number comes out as 4.90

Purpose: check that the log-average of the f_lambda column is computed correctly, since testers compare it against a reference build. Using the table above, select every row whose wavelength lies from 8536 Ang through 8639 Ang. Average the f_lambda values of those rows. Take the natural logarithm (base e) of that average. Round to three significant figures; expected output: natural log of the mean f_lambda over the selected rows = 3.23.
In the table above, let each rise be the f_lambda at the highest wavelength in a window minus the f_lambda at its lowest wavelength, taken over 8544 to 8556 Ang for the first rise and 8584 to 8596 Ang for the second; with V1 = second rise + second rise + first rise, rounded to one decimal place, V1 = 2.5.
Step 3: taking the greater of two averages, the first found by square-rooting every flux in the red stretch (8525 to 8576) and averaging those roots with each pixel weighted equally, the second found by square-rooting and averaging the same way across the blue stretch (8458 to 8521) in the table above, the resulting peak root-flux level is 4.96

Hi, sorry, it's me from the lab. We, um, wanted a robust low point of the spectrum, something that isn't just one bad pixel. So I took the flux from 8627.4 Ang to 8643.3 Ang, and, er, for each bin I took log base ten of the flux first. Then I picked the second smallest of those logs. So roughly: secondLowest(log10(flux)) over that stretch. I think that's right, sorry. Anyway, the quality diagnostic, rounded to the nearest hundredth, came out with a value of 1.42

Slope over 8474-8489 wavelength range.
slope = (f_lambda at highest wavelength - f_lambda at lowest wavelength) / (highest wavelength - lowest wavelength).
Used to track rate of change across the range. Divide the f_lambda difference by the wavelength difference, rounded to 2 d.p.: -0.12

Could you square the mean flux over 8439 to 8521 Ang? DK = 614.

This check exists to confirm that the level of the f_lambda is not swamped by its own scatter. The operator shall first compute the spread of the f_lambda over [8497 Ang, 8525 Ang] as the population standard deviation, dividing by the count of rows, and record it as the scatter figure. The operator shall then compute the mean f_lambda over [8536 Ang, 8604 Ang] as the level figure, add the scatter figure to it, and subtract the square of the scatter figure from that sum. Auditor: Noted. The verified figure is 24.8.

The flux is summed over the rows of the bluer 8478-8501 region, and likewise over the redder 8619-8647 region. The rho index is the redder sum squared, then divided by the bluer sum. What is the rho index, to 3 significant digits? 241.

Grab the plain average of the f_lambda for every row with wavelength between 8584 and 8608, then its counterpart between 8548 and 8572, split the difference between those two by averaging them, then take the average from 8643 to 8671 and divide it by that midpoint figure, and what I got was 0.96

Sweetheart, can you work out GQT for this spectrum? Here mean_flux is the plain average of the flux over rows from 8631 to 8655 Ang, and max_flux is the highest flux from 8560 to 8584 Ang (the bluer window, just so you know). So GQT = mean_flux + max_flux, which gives 52.4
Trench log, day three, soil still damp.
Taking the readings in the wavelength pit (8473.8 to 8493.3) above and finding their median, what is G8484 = 24.5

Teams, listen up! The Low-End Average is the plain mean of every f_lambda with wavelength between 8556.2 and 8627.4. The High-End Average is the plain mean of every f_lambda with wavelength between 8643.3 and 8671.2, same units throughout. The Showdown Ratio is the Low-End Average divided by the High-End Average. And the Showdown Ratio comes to 1.07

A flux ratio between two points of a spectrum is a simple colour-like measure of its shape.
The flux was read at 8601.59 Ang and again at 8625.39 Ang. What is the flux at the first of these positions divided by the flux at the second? 0.89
